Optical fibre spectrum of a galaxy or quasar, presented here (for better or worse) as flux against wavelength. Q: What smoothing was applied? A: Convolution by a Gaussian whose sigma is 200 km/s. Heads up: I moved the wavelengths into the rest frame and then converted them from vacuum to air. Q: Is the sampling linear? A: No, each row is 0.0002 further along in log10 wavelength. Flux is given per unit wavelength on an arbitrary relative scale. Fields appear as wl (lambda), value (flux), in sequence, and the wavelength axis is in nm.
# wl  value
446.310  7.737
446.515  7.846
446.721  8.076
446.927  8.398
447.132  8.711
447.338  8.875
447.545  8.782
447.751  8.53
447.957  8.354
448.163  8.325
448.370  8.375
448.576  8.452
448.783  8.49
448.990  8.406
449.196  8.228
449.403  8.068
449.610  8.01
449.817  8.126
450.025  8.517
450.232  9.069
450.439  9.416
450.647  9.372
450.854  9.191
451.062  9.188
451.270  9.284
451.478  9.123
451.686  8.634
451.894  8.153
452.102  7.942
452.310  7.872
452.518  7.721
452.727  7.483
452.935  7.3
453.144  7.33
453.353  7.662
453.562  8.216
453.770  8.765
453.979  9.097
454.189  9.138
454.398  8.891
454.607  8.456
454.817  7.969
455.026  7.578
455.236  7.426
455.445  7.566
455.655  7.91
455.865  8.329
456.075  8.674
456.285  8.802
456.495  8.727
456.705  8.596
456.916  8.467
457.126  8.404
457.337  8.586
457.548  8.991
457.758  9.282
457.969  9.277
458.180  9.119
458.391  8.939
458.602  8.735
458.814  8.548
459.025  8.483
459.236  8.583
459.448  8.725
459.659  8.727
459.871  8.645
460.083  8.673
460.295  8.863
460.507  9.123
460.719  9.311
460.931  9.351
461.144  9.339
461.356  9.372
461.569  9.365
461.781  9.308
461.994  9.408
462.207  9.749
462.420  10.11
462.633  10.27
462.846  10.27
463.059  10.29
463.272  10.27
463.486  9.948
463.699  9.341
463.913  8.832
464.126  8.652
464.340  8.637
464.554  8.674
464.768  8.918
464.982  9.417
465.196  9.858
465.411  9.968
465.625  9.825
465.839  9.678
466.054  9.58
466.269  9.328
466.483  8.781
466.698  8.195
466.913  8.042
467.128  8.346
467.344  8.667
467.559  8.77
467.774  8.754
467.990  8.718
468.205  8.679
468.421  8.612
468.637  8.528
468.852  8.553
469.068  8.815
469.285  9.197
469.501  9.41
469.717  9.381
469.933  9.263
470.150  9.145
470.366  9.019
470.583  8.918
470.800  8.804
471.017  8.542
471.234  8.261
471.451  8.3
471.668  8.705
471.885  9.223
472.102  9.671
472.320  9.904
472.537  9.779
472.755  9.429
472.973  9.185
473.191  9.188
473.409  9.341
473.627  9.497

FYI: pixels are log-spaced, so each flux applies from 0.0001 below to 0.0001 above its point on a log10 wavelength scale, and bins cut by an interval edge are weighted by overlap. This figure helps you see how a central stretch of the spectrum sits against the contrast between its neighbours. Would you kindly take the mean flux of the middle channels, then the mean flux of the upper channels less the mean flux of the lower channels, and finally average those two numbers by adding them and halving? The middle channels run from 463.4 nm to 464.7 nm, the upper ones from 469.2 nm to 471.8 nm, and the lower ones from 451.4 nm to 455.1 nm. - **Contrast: 4.9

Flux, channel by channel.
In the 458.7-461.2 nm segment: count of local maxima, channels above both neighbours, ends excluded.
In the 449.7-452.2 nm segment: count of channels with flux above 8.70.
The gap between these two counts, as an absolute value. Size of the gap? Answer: 5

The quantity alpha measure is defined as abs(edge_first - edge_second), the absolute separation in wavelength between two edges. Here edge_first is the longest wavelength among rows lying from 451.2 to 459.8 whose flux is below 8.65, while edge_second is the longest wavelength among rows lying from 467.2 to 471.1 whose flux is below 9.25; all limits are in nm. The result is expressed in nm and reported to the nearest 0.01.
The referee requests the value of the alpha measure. 11.78 nm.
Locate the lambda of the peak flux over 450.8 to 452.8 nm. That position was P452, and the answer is 451.270 nm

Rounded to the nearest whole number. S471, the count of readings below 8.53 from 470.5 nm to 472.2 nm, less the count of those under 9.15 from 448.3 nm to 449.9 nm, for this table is -6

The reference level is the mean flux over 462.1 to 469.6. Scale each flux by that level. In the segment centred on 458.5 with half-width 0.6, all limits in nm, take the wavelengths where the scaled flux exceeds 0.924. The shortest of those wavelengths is 457.969 nm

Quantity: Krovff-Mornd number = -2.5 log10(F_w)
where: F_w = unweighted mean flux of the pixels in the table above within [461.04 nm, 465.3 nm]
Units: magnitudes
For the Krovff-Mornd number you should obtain -2.44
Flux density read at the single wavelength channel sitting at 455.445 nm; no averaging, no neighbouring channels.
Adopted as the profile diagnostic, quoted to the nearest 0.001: 7.566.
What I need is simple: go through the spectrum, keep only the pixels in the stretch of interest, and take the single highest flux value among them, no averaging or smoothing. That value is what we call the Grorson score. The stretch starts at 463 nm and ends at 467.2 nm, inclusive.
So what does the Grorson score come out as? 10.29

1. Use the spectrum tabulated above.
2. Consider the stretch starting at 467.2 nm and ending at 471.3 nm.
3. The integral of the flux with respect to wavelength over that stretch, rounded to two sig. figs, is 36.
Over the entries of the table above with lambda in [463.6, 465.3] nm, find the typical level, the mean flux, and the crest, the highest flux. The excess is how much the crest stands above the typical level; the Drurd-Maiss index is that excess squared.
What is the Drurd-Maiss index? 0.67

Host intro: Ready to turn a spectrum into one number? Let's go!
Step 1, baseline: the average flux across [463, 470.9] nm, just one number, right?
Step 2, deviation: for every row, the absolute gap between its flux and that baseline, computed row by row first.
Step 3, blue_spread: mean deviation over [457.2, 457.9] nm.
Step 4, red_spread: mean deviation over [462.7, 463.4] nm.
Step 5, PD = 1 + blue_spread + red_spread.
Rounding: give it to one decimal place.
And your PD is 2.5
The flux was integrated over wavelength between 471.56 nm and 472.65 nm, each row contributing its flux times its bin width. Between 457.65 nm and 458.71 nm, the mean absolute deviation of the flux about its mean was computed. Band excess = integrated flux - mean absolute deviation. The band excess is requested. 10.1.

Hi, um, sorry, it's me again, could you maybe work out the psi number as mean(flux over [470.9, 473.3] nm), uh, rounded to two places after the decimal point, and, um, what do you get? 9.11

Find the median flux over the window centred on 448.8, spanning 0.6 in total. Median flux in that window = 8.5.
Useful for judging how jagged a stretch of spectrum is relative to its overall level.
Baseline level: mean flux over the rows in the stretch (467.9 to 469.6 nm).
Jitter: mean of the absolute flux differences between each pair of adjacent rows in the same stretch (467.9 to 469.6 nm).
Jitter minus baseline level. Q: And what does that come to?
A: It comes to -8.66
